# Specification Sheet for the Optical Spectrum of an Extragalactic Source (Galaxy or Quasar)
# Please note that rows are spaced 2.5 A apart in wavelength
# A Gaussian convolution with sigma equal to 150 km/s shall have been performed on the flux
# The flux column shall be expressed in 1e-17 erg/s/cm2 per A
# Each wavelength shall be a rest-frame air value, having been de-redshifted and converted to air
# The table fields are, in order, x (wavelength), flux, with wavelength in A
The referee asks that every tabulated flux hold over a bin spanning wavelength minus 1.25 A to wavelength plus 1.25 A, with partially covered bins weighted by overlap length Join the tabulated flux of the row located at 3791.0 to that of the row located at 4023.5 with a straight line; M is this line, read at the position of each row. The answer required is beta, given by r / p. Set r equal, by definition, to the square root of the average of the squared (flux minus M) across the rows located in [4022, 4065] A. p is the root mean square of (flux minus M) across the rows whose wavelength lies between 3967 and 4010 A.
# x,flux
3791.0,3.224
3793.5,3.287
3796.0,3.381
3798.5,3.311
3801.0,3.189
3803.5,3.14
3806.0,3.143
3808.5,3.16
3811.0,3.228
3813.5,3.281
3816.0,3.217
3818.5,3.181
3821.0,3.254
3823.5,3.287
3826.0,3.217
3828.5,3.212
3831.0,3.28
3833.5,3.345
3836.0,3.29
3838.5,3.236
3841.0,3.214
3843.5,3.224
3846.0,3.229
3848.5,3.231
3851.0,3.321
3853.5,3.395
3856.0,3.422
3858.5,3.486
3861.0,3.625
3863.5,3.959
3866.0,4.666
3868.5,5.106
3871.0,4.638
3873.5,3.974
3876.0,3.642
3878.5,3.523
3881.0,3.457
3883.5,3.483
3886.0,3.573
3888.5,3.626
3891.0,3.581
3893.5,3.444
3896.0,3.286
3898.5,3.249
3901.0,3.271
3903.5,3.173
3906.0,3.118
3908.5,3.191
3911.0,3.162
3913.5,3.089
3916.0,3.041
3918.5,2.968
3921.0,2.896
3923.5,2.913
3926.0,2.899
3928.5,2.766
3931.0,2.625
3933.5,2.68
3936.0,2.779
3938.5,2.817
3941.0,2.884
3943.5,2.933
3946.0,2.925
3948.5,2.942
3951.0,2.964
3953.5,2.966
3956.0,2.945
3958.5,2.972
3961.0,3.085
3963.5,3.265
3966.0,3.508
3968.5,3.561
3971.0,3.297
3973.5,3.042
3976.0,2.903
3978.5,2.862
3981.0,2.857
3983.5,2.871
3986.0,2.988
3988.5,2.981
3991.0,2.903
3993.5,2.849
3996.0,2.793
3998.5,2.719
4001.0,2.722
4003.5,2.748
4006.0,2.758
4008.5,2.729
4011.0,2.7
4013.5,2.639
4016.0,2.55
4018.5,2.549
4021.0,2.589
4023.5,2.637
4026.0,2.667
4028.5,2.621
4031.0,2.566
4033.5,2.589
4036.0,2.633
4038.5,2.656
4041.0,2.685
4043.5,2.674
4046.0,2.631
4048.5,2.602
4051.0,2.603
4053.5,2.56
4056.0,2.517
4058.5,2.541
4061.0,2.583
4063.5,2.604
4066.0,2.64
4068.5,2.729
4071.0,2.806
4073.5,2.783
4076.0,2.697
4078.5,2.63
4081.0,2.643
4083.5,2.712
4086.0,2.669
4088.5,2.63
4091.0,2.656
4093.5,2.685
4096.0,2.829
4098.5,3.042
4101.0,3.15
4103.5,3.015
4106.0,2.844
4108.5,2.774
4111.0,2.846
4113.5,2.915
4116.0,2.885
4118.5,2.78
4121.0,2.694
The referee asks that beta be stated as 0.2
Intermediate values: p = 0.27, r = 0.0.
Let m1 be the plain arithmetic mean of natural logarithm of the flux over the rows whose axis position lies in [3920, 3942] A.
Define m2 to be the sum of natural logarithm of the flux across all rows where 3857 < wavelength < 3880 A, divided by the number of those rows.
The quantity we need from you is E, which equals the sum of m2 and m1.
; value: 2.43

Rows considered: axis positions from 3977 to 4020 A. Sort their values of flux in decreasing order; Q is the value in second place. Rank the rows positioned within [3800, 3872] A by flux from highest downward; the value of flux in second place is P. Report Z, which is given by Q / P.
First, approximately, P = 4.666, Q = 2.981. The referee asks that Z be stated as 0.6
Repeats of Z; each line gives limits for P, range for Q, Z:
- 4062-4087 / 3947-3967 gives 1.2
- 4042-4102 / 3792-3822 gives 1.1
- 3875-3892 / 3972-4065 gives 0.8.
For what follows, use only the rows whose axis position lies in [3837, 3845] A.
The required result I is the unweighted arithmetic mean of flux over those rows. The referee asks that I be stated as 3.2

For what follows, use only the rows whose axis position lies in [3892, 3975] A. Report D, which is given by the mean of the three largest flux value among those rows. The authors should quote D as 3.50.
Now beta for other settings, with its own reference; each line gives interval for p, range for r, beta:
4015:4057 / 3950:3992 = 6.2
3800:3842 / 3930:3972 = 3.1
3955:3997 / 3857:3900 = 2.6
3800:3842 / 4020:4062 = 0.4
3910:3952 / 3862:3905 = 7.1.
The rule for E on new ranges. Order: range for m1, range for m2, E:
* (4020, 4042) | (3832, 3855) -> 2.15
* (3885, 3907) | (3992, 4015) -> 2.22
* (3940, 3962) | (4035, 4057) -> 2.05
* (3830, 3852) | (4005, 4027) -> 2.16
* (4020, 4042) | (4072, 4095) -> 1.95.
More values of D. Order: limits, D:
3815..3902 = 4.80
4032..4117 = 3.07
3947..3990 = 3.46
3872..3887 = 3.73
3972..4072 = 3.00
